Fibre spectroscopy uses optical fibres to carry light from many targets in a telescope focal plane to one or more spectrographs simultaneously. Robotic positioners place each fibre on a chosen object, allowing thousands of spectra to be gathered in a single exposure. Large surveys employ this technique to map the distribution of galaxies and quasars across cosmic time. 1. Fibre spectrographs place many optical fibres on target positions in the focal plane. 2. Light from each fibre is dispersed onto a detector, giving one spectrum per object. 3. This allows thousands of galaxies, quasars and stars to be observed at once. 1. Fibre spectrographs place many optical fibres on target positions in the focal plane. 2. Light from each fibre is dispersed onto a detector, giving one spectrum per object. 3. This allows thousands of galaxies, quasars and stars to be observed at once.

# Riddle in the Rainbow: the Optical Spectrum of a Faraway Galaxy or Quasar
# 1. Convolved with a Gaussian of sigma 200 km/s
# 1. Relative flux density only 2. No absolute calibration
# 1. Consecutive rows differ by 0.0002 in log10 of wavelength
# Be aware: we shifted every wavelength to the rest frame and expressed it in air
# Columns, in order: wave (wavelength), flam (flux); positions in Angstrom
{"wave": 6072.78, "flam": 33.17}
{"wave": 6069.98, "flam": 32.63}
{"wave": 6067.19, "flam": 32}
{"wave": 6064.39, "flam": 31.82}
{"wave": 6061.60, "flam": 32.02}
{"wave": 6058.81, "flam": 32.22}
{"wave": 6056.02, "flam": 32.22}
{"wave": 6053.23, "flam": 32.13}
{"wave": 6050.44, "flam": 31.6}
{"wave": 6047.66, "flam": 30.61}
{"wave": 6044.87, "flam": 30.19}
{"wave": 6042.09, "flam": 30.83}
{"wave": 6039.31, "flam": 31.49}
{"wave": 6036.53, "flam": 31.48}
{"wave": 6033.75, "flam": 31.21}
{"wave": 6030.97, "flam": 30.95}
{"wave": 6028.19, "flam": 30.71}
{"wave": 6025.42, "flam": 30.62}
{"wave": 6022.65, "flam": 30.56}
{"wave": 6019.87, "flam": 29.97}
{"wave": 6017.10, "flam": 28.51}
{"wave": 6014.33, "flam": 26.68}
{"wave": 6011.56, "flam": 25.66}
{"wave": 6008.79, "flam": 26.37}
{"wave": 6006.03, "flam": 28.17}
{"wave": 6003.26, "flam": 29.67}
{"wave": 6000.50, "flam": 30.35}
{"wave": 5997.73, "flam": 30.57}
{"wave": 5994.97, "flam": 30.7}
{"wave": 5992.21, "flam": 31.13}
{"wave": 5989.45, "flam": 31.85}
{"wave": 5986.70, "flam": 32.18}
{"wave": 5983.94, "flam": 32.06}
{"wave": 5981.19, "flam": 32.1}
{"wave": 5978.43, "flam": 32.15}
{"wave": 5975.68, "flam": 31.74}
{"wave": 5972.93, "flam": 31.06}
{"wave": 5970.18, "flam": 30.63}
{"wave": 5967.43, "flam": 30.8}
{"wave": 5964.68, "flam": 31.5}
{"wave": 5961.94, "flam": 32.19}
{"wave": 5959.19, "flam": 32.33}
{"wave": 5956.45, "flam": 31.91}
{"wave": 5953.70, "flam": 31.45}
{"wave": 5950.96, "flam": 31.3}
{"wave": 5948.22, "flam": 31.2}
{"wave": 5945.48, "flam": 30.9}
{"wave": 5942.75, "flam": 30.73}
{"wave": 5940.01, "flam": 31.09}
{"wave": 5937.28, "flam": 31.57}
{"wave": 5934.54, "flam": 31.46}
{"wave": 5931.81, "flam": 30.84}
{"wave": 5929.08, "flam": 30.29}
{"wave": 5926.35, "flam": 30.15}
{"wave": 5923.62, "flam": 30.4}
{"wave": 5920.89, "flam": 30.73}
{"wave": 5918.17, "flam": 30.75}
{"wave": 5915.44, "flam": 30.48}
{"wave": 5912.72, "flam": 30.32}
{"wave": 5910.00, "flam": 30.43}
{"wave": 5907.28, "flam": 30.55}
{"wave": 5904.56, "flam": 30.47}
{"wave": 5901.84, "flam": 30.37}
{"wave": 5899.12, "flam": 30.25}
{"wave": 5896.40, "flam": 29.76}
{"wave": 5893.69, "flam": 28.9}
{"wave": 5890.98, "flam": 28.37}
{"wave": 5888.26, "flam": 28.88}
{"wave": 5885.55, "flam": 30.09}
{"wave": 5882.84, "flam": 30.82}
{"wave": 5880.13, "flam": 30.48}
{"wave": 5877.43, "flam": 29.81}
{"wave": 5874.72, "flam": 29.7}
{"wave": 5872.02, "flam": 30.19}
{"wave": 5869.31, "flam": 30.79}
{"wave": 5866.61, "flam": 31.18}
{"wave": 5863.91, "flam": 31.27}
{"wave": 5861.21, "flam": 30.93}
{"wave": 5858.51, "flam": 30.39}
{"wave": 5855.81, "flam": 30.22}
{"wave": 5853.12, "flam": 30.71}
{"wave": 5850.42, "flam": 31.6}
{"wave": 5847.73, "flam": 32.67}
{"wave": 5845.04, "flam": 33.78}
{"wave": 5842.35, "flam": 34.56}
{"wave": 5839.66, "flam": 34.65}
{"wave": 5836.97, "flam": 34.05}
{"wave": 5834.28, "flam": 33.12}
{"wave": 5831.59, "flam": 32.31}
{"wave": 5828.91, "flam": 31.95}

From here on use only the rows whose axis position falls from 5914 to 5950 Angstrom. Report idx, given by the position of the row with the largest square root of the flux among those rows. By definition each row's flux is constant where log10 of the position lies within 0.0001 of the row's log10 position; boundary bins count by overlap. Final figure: 5937.28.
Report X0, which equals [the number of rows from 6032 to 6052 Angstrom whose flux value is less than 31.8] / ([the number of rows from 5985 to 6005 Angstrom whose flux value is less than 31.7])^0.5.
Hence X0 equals 3.1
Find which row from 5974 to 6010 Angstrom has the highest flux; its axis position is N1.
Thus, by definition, 5986.70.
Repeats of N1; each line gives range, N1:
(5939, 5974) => 5959.19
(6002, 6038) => 6036.53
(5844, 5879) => 5845.04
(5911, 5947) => 5937.28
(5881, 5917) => 5882.84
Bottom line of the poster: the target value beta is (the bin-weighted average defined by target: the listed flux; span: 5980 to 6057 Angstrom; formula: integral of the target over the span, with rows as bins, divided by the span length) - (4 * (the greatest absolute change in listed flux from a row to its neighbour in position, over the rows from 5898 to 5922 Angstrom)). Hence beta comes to 29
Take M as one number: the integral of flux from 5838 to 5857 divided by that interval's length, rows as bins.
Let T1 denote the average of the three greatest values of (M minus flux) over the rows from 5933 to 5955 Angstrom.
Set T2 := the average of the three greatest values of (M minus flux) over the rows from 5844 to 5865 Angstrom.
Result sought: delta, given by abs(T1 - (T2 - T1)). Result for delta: 1.3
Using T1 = 1.75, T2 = 2.21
